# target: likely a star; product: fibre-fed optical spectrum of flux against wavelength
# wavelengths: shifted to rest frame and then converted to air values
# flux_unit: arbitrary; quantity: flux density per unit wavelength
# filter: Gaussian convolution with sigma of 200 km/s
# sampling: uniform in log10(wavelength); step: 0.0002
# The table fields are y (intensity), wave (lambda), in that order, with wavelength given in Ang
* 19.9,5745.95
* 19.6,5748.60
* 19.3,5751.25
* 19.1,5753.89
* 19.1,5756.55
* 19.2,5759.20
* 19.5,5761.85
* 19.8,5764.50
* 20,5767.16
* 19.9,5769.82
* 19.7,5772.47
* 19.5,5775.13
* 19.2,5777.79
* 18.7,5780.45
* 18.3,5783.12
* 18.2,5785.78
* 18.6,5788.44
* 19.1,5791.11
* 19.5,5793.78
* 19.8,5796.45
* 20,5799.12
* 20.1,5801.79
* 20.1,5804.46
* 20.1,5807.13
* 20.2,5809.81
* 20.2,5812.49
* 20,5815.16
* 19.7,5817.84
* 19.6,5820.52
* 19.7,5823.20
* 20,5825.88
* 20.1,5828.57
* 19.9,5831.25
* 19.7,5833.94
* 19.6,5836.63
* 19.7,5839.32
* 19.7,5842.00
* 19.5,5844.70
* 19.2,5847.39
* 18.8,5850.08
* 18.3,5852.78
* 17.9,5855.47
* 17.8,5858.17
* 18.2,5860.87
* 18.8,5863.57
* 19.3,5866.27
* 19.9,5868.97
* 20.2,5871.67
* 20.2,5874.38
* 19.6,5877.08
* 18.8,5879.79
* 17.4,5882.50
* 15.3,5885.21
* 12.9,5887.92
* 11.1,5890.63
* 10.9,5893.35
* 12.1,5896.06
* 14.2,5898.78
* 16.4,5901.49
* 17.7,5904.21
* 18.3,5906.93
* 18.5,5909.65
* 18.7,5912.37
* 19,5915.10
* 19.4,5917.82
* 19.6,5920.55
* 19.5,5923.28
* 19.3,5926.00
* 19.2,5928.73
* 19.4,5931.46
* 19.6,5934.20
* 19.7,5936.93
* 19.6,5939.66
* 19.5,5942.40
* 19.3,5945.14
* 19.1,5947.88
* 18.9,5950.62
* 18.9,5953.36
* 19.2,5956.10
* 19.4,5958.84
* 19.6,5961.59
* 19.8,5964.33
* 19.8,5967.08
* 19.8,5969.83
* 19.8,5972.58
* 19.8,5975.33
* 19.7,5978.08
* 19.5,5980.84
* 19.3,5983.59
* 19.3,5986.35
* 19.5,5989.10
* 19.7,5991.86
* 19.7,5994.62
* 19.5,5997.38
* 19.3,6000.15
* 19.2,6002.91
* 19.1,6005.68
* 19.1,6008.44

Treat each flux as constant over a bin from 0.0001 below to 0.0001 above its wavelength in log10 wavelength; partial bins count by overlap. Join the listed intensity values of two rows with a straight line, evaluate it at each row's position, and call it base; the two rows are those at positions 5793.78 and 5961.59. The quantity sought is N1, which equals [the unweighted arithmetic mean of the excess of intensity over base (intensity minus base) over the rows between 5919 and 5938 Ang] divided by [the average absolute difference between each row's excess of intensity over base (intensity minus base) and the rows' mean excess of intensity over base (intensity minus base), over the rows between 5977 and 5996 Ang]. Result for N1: -0.7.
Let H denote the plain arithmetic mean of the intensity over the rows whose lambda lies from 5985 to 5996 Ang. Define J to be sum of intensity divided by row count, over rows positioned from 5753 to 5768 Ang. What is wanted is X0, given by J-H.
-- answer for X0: -0.1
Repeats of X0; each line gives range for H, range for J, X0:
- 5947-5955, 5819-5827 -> 0.8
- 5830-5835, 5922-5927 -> -0.4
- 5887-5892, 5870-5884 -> 7.2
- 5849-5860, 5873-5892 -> -1.7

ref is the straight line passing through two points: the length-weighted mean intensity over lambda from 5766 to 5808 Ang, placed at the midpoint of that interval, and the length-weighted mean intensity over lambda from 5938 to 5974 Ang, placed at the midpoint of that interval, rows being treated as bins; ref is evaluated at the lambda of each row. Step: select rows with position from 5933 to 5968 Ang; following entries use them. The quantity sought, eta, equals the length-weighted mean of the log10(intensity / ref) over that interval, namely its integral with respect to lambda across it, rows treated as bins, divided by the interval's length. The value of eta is -0.001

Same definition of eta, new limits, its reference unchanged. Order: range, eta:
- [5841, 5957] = -0.035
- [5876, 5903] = -0.126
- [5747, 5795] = -0.004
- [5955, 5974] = 0.004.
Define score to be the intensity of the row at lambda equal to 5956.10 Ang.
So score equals 19.2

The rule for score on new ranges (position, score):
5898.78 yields 14.2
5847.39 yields 19.2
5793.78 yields 19.5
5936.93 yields 19.7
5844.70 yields 19.5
